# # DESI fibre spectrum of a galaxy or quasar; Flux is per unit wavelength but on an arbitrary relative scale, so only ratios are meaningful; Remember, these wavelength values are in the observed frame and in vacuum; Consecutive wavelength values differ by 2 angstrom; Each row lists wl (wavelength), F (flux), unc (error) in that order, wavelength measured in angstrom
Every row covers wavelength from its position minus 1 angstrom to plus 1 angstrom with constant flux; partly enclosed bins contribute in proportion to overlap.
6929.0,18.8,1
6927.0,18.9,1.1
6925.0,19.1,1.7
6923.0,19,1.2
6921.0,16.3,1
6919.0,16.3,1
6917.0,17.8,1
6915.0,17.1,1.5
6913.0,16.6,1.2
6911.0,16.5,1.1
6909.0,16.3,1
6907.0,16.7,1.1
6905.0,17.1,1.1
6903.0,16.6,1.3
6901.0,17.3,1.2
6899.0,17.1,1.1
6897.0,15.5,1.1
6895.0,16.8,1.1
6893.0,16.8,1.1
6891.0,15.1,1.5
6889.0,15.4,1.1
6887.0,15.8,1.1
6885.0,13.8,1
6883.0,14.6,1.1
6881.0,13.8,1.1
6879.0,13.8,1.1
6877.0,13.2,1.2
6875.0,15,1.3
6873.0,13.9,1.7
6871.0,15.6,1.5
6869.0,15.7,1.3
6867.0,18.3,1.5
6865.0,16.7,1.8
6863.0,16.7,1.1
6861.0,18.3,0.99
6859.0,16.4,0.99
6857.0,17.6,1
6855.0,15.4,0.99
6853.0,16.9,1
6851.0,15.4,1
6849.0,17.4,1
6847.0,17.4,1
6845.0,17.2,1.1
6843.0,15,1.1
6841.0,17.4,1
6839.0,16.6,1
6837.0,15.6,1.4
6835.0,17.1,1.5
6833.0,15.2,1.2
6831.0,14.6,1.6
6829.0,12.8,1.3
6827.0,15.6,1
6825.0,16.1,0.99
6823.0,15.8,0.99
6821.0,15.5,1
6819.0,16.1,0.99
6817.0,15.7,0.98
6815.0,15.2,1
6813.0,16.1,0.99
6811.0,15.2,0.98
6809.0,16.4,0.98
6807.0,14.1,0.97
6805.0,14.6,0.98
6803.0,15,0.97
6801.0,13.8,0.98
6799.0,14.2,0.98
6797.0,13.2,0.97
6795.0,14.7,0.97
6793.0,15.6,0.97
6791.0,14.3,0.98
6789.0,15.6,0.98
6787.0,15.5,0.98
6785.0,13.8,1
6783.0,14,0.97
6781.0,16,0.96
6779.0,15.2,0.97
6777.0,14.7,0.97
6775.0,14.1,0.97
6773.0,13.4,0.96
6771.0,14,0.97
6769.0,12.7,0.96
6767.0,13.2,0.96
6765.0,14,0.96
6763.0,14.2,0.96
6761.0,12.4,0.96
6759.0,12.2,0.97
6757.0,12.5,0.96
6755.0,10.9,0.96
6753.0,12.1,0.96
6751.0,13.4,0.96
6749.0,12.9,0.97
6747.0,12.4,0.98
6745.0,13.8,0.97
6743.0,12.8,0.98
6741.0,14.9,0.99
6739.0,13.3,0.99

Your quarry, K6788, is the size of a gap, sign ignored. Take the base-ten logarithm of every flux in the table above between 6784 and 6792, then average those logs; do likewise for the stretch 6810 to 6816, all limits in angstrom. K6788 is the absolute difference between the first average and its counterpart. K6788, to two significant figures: 0.021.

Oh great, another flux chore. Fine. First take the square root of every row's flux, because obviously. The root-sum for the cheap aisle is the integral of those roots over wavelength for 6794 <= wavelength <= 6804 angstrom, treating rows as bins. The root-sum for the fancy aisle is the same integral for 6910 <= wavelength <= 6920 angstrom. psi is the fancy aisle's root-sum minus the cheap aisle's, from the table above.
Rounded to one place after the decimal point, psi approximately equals 3.4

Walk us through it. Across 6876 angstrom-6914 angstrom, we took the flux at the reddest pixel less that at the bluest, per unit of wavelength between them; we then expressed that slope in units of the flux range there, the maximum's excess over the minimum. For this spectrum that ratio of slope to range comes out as 0.023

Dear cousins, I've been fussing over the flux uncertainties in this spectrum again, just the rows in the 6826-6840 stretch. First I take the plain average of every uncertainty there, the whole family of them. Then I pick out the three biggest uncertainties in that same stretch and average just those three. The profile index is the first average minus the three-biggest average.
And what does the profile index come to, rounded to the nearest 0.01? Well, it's -0.21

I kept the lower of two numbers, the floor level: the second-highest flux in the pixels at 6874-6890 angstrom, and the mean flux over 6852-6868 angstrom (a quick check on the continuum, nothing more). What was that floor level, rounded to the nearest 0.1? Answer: 15.4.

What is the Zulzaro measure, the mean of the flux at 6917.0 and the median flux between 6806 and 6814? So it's 16.7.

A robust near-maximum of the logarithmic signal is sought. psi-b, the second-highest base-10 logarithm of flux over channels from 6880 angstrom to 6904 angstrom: 1.23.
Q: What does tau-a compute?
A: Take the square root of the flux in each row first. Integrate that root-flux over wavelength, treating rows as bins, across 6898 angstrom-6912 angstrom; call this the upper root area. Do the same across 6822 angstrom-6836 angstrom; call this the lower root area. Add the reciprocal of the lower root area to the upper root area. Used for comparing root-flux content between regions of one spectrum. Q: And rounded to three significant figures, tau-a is 57.4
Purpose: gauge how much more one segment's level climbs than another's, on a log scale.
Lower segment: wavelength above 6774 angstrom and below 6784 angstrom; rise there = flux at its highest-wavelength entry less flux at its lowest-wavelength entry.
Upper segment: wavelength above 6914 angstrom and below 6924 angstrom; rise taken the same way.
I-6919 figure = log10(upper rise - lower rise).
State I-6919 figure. 0.30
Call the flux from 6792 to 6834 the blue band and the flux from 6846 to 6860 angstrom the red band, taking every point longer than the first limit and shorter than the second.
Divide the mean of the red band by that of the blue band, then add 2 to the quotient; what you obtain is 3.11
